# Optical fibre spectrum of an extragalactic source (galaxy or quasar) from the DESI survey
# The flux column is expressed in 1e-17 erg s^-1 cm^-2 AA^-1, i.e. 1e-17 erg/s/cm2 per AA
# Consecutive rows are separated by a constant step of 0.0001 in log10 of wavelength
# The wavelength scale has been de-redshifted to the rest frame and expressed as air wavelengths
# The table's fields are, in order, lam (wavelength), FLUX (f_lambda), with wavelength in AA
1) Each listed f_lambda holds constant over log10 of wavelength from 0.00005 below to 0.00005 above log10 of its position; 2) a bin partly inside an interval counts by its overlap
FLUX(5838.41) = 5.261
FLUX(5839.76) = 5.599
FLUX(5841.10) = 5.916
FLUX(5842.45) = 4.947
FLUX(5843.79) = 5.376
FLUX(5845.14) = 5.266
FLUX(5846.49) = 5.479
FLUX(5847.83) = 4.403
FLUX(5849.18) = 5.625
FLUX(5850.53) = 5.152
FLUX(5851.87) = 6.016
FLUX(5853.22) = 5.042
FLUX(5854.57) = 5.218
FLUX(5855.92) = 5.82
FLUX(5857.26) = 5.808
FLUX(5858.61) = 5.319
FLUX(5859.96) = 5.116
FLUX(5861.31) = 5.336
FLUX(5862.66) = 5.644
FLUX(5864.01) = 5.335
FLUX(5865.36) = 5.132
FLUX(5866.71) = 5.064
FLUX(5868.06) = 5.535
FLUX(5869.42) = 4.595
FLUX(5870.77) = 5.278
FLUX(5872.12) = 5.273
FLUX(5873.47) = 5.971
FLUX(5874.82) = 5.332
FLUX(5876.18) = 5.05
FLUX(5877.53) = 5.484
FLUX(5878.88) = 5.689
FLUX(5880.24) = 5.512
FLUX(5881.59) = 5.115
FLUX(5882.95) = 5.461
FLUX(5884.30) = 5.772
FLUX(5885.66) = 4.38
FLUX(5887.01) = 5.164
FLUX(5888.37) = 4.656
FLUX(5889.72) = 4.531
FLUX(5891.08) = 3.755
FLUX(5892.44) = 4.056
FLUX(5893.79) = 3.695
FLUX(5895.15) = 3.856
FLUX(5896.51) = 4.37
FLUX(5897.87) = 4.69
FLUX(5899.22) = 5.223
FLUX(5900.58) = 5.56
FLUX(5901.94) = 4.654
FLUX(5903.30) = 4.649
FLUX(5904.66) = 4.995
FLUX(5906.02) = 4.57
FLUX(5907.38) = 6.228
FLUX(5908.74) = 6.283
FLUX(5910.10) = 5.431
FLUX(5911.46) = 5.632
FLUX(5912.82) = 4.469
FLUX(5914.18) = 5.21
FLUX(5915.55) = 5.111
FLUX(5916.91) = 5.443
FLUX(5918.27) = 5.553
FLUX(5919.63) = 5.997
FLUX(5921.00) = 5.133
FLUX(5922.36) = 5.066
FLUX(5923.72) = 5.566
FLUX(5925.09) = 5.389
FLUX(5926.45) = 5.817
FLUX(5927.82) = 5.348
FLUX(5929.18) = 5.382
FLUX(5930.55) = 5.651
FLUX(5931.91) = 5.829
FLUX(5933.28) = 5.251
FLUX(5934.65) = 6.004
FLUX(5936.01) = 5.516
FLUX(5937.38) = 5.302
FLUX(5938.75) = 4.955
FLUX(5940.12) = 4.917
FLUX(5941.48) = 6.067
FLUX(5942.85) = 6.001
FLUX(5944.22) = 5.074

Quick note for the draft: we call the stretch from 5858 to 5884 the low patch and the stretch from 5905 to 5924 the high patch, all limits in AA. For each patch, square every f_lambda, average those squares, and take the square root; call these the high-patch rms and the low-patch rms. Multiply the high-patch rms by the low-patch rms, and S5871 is 29.0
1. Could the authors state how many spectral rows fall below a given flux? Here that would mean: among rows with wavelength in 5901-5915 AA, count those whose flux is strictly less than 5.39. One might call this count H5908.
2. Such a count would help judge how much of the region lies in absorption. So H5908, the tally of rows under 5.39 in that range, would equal 6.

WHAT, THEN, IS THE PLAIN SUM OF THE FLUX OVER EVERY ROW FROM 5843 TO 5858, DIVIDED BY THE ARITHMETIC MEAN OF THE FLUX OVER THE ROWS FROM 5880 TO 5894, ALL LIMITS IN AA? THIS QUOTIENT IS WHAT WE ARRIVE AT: 12.5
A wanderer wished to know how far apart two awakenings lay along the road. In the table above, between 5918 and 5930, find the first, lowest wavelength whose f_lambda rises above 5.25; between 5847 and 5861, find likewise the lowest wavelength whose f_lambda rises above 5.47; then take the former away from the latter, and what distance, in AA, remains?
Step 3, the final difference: -69.1 AA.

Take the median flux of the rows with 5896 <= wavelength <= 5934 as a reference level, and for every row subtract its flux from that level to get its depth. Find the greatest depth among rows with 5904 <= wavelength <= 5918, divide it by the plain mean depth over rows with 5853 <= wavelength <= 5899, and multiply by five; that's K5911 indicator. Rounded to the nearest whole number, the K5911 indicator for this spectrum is 15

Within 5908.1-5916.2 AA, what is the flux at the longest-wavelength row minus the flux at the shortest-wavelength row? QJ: -1.2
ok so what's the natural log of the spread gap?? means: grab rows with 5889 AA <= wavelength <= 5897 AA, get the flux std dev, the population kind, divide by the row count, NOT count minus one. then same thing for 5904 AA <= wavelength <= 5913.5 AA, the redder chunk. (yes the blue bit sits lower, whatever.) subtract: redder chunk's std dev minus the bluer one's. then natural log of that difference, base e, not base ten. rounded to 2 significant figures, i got -1.0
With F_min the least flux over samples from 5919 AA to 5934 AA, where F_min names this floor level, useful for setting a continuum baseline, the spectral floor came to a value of 5.066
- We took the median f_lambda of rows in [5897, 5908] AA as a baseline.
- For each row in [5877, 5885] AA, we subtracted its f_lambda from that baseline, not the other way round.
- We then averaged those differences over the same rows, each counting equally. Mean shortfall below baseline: -0.66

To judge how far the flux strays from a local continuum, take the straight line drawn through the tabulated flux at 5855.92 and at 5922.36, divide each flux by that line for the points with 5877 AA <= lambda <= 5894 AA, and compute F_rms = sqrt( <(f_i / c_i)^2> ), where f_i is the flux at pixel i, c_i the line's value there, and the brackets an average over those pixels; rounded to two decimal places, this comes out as 0.89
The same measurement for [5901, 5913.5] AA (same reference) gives 1.00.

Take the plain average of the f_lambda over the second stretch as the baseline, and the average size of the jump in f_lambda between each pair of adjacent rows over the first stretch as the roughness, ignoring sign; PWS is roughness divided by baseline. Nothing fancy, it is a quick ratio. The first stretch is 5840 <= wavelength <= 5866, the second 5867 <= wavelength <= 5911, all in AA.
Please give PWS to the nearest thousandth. 0.098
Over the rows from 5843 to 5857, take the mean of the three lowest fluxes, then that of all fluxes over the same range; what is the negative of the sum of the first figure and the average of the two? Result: -10.0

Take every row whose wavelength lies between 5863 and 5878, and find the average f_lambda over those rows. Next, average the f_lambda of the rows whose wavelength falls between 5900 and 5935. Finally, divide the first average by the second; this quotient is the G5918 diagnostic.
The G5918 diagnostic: 0.98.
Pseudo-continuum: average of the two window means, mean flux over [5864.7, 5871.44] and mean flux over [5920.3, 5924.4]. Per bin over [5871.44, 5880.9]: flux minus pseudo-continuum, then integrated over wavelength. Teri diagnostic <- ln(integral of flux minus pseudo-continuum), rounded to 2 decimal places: 0.99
